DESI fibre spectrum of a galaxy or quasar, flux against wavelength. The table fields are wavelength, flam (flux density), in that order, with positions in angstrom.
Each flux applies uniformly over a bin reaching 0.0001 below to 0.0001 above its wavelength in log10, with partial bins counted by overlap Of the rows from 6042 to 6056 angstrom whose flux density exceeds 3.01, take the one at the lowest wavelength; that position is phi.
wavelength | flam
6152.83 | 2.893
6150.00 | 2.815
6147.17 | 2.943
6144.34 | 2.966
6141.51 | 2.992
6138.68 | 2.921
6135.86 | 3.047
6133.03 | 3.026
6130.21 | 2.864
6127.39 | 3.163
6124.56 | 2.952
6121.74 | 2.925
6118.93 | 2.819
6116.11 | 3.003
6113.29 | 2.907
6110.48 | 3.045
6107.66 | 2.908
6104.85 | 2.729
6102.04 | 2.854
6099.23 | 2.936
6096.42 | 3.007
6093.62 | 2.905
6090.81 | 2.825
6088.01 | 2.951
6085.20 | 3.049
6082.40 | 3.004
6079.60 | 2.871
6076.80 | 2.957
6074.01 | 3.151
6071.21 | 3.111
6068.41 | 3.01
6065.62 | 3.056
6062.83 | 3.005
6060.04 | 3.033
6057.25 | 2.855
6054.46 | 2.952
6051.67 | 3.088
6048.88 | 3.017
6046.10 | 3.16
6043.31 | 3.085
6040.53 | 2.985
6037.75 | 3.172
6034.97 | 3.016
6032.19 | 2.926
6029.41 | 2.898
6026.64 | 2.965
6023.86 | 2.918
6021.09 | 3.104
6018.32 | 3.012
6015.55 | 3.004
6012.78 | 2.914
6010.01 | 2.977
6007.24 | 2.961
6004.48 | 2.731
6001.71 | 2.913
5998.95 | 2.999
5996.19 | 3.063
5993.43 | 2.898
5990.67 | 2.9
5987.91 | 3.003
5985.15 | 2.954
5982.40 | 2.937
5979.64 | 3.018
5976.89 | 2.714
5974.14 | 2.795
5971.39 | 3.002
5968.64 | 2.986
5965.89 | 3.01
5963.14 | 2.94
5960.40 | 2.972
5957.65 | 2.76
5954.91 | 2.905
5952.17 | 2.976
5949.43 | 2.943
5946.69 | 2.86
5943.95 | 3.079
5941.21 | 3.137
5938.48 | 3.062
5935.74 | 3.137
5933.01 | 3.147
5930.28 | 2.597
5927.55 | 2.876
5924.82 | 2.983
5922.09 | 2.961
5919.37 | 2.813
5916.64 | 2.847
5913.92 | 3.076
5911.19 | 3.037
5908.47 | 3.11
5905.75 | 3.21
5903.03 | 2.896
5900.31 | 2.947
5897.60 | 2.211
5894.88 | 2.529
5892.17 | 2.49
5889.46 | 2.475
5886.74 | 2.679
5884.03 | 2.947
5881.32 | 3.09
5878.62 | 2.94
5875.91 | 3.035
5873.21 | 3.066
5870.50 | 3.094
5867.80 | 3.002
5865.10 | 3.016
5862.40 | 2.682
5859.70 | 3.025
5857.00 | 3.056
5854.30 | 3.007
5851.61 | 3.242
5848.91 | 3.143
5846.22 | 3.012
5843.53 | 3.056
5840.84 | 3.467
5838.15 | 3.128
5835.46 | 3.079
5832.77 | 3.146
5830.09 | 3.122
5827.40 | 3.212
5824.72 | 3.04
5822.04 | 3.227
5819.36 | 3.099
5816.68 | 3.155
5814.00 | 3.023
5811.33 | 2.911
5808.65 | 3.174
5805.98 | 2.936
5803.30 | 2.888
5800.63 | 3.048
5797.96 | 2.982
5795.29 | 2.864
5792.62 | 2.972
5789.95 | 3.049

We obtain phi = 6043.31 angstrom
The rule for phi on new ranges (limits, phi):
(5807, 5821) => 5808.65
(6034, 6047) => 6034.97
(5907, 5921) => 5908.47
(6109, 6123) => 6110.48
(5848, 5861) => 5848.91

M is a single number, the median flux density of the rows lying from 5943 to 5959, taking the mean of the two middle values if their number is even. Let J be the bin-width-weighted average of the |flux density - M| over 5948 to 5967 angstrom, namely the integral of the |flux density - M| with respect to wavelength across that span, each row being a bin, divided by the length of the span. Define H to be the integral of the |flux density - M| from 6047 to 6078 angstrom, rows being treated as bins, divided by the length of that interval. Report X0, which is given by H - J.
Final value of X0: 0.06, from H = 0.11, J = 0.06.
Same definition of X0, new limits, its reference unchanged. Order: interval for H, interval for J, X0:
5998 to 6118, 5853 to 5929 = -0.08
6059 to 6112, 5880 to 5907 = -0.18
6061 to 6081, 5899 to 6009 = 0.01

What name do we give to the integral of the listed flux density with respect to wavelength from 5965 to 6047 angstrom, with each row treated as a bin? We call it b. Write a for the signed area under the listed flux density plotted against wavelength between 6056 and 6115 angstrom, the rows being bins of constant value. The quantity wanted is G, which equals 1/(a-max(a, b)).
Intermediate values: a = 175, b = 243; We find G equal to -0.015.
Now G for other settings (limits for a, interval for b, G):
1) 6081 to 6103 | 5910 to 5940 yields -0.042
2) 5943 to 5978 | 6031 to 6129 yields -0.005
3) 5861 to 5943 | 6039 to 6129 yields -0.033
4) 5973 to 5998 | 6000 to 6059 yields -0.010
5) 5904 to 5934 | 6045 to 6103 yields -0.012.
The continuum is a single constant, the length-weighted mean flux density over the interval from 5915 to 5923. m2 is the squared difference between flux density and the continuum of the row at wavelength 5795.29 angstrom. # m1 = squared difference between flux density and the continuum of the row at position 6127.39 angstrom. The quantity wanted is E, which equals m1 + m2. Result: 0.08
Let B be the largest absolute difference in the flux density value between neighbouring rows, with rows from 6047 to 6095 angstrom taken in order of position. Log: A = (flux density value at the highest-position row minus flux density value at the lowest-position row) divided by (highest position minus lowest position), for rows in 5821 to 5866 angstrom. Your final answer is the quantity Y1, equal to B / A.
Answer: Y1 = -40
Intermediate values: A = -0.0049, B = 0.19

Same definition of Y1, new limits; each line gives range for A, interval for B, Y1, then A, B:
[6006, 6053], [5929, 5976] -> 192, 0.0029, 0.55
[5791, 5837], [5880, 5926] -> 295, 0.0025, 0.74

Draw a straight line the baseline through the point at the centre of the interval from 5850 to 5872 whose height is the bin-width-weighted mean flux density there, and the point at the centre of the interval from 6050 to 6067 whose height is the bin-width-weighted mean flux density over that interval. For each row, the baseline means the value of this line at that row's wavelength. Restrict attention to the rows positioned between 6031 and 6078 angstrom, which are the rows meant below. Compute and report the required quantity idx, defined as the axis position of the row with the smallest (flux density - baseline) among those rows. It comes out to 6057.25 angstrom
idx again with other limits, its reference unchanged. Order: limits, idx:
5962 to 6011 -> 5976.89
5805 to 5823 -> 5811.33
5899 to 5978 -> 5930.28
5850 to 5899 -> 5897.60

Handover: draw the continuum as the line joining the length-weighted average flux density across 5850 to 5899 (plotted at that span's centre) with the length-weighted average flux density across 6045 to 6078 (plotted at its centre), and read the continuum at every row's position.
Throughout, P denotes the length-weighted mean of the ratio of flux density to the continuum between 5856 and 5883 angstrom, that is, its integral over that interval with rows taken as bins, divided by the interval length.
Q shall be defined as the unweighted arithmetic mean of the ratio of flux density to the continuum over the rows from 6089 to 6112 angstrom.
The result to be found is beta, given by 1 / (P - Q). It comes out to 10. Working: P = 1.05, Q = 0.946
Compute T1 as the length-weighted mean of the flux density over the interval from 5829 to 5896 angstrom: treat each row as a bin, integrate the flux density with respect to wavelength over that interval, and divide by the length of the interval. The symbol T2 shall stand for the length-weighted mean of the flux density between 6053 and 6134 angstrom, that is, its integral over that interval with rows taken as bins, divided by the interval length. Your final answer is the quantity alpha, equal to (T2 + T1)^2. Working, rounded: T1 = 2.98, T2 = 2.96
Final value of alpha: 35.3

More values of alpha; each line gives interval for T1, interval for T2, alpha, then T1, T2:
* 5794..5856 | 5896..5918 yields 36.0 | 3.09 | 2.91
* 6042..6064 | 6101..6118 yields 35.1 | 3.02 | 2.91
